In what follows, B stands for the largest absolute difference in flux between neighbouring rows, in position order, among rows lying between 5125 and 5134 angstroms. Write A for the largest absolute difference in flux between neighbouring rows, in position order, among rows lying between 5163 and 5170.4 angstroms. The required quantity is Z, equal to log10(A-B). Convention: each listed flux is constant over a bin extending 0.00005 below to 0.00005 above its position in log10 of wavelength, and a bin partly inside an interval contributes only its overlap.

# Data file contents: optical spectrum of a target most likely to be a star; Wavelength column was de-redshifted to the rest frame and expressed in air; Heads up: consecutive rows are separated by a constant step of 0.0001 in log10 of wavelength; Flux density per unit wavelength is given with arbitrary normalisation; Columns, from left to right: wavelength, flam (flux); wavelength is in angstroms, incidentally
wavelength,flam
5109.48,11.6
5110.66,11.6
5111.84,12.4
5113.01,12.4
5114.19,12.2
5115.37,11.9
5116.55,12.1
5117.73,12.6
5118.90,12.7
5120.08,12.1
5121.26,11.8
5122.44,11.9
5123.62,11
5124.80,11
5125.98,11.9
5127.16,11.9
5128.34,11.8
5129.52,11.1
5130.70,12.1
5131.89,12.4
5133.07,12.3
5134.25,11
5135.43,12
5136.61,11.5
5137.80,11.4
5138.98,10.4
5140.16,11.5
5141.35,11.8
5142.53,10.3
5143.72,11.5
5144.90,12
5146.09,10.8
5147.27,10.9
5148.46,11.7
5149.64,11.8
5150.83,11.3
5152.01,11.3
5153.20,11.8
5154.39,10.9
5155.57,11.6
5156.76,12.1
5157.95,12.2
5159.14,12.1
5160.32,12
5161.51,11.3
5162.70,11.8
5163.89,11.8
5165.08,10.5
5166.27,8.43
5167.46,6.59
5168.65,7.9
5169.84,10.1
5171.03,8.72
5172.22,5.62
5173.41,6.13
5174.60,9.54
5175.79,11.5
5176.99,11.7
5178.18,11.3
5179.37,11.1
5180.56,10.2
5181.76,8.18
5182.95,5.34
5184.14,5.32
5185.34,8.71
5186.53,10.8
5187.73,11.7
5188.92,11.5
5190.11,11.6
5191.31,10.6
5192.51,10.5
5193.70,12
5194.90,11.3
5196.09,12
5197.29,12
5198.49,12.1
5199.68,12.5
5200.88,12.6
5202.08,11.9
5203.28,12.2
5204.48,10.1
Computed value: 0.1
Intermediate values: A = 2.20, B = 1.00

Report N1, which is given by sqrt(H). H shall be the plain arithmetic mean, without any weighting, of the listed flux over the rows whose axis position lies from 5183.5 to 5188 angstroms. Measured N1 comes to 3.02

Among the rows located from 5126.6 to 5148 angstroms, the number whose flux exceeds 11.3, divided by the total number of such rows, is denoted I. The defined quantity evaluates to 0.7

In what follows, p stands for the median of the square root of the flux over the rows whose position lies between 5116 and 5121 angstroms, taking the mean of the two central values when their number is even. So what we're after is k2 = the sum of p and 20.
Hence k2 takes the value 23.51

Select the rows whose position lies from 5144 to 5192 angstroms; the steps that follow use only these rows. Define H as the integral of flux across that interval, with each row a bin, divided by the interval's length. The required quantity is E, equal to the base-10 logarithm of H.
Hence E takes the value 1.01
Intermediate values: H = 10.3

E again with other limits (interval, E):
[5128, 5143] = 1.06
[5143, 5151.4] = 1.06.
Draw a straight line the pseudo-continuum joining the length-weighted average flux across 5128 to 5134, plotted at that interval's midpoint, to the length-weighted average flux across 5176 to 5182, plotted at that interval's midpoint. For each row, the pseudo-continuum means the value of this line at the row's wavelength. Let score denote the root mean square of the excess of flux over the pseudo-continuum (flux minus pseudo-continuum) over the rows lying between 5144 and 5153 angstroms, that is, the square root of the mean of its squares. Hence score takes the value 0.43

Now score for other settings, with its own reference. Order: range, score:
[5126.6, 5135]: 0.52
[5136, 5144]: 0.71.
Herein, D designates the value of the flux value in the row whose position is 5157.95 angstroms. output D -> 12.2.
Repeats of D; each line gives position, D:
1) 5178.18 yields 11.3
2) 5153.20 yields 11.8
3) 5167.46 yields 6.59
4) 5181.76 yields 8.18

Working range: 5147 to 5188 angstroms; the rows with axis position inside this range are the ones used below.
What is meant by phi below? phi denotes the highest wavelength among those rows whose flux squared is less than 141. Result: 5187.73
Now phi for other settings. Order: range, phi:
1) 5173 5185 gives 5184.14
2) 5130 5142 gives 5141.35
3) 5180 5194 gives 5192.51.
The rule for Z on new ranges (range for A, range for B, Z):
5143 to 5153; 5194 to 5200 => -0.3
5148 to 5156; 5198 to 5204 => -0.7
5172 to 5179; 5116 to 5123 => 0.4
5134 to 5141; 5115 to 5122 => -0.3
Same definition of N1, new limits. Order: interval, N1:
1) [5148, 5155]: 3.39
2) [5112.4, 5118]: 3.50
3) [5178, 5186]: 2.93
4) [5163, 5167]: 3.20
